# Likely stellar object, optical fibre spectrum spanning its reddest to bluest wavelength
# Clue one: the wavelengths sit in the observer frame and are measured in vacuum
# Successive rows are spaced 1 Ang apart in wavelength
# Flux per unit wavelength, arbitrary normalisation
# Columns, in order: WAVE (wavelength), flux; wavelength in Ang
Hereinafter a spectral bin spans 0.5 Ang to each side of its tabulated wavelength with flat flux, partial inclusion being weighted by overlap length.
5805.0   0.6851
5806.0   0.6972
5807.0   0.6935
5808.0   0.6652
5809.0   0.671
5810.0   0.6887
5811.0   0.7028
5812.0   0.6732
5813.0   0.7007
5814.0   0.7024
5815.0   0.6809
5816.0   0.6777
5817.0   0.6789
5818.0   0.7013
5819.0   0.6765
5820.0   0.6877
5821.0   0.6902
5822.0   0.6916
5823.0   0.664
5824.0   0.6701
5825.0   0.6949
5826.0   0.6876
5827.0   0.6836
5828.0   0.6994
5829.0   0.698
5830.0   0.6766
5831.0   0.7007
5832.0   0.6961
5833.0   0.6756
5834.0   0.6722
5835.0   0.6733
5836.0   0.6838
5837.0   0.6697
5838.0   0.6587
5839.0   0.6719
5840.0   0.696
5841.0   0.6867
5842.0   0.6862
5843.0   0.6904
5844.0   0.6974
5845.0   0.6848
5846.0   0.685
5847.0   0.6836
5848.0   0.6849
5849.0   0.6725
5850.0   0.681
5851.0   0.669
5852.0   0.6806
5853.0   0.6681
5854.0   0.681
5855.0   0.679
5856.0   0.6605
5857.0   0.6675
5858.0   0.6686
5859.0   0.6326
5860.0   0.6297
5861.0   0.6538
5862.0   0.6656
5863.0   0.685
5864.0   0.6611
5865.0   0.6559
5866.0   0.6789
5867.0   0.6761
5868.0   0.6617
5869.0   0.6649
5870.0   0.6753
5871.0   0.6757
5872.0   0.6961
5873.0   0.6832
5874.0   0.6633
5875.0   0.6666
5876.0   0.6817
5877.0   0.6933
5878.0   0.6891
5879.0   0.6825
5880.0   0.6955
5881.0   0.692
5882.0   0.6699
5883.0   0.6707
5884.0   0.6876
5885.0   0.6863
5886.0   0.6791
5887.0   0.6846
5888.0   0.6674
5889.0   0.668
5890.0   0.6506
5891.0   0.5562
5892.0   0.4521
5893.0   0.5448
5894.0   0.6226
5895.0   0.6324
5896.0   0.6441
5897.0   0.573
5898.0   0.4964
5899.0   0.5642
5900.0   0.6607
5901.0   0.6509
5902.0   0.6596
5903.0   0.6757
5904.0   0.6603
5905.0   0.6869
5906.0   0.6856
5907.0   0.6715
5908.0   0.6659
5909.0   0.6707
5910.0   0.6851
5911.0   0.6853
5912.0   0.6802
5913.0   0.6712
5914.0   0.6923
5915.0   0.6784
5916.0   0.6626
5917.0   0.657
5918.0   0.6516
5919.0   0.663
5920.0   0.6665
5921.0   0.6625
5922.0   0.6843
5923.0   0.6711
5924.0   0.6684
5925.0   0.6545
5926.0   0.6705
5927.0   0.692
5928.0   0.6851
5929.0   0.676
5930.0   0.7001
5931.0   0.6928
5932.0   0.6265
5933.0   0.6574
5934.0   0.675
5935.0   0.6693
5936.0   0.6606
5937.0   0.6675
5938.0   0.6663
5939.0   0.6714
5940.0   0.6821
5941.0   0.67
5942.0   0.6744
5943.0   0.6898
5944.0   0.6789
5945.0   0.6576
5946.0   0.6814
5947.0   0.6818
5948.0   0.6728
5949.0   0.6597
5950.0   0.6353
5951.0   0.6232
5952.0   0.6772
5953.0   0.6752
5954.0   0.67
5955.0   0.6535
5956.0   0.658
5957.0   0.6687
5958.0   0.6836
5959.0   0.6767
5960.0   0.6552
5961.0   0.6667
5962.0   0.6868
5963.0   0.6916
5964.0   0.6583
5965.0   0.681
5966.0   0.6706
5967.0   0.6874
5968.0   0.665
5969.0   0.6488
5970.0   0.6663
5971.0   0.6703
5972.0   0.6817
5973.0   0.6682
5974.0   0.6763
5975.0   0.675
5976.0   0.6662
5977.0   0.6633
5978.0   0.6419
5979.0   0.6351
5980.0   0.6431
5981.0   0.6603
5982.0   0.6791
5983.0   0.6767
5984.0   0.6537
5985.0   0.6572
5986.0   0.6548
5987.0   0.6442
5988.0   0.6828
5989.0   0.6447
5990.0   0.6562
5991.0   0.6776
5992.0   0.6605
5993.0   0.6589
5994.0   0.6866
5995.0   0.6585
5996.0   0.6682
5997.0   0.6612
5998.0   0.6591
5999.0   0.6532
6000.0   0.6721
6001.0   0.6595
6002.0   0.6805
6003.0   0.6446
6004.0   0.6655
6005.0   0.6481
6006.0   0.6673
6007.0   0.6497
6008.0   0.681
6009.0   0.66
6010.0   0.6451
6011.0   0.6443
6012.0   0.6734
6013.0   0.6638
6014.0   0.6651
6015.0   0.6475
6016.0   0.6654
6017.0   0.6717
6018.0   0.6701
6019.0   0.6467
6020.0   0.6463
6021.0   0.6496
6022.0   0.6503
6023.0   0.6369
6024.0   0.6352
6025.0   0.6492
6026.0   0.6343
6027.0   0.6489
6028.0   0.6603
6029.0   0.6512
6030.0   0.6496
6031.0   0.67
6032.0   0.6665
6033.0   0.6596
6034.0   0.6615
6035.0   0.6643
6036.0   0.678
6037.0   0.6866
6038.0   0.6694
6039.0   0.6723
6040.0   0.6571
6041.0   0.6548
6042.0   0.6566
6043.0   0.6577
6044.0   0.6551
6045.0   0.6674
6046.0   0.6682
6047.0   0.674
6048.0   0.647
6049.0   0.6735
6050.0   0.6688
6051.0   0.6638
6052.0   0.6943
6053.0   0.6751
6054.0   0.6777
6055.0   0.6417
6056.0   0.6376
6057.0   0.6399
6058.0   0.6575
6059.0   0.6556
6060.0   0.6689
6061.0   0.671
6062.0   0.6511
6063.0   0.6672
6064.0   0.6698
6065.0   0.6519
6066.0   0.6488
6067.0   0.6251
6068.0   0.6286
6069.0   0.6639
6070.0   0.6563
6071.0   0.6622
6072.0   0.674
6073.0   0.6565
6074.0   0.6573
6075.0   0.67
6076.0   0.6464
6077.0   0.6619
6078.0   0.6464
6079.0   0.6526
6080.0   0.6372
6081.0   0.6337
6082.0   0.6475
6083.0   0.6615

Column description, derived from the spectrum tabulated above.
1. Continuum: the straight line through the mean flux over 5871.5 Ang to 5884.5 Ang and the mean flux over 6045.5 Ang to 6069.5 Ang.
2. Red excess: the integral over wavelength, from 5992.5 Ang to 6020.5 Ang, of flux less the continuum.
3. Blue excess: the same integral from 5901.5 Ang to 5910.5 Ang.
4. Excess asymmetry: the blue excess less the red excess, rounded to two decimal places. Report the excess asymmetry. 0.08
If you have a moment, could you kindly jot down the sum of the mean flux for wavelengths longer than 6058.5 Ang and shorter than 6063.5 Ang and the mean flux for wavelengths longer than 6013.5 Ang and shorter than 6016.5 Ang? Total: 1.32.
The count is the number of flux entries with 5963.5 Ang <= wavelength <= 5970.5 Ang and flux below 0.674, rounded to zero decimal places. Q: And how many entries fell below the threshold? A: 5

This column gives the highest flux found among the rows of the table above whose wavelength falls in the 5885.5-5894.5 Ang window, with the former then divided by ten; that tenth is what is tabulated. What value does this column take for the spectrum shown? 0.0685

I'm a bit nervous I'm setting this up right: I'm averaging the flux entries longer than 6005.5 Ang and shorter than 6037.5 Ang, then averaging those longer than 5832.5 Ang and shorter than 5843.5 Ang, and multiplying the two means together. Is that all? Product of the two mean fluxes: 0.446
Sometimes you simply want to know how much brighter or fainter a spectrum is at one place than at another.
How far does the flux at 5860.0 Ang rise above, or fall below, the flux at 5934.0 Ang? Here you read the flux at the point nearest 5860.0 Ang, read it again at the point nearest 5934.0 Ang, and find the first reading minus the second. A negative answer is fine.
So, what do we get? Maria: -0.05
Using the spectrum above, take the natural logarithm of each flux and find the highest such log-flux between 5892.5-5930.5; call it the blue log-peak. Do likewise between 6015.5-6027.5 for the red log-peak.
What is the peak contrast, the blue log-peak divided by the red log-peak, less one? -0.10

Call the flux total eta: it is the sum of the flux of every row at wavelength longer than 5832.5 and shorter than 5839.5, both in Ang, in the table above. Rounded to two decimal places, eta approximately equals 4.71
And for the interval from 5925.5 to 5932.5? 4.74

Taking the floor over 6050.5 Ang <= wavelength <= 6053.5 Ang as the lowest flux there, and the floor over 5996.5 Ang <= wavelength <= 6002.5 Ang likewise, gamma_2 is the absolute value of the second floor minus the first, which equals 0.011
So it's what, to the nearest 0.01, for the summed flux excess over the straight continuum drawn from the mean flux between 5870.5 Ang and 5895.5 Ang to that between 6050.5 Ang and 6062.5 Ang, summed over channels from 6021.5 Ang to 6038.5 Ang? -0.05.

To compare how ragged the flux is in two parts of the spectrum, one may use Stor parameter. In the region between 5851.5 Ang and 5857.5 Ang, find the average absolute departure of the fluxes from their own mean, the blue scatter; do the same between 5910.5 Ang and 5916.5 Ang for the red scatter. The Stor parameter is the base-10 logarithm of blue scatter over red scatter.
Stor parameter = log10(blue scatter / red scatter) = 0.0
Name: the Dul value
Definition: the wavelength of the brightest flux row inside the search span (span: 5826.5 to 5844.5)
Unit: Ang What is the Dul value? 5831.0 Ang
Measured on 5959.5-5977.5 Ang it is 5963.0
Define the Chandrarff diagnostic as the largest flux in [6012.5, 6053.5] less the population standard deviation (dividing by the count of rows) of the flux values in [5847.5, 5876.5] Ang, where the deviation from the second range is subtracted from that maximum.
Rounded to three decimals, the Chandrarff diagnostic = 0.680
